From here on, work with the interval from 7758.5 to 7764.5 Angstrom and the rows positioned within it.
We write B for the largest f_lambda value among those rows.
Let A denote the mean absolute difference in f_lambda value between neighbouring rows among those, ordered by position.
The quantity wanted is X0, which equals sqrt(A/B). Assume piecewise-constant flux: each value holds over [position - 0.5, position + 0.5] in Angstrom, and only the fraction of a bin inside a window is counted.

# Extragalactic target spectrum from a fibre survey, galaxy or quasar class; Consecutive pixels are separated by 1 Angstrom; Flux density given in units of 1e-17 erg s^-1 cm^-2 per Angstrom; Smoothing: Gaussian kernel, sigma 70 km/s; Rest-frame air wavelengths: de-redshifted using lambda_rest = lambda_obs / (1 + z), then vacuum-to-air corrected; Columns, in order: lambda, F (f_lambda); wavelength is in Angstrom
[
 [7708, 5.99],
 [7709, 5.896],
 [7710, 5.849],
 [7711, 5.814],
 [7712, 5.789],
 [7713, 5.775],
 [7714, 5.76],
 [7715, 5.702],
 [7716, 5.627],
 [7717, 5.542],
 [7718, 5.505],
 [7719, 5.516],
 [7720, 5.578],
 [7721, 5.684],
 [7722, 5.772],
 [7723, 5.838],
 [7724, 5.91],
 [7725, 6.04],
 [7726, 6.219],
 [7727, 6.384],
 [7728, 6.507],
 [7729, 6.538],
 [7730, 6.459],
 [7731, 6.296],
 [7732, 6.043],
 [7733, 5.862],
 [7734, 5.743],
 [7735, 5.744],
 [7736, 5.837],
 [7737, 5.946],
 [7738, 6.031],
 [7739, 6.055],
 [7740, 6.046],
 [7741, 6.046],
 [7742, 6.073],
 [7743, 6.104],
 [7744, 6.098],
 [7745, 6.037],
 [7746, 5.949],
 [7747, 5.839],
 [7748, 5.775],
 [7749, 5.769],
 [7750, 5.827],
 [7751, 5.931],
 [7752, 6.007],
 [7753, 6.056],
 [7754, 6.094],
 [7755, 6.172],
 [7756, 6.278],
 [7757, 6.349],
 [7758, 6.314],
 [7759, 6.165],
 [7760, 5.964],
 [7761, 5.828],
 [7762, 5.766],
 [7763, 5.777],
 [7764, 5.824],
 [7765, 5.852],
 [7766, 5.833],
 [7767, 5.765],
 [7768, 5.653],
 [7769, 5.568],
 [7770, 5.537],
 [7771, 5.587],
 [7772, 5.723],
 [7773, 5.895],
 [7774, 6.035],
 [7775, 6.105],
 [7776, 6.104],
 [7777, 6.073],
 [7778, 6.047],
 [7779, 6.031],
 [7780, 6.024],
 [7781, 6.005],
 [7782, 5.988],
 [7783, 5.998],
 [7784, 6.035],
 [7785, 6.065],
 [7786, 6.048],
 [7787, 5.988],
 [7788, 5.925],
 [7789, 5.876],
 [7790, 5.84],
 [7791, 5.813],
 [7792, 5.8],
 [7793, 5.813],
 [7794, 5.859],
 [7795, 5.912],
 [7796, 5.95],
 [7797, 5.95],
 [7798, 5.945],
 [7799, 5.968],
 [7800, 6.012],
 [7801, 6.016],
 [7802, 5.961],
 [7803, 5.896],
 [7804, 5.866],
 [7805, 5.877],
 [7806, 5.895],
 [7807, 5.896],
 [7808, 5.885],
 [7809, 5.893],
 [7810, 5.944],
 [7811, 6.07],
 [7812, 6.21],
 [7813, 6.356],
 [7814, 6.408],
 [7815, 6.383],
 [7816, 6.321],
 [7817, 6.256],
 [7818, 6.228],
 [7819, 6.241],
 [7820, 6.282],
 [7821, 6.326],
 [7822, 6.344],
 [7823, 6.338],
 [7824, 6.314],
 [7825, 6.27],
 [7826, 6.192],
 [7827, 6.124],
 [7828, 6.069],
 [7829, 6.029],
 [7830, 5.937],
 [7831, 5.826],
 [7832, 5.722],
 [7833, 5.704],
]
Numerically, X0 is 0.122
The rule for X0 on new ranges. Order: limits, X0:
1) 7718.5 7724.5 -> 0.115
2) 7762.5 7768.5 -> 0.097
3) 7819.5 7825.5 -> 0.065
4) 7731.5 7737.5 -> 0.129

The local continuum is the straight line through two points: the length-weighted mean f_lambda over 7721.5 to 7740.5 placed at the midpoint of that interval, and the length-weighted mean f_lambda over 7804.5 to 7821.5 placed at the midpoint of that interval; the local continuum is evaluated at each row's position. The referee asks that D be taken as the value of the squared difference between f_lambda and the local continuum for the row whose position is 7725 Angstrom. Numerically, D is 0.000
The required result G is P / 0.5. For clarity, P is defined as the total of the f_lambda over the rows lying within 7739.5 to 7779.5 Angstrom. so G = 476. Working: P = 238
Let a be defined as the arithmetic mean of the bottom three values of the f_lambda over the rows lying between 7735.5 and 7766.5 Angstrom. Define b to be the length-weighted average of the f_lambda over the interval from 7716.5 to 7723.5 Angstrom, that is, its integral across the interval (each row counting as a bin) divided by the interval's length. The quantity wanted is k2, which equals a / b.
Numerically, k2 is 1.02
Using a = 5.77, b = 5.63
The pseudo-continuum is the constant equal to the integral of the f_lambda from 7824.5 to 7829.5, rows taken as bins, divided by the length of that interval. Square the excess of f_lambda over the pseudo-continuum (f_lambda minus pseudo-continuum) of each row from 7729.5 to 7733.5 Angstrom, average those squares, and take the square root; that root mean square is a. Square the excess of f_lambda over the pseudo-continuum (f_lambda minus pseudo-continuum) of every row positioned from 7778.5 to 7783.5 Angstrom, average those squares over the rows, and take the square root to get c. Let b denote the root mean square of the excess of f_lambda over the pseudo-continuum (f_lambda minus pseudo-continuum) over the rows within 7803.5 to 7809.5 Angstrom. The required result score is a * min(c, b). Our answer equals 0.03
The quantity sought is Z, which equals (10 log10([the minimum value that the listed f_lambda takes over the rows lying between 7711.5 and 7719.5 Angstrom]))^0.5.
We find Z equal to 2.722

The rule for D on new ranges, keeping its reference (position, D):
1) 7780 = 0.008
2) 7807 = 0.059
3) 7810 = 0.039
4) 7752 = 0.006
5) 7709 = 0.022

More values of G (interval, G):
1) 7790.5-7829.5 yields 474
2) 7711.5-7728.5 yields 198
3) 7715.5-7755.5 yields 477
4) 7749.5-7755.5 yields 72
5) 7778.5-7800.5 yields 262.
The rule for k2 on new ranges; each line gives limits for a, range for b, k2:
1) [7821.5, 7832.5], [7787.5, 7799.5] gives 0.99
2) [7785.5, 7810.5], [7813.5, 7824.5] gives 0.92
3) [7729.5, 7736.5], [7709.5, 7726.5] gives 1.00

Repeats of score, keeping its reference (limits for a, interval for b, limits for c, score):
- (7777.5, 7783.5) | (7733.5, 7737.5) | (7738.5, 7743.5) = 0.01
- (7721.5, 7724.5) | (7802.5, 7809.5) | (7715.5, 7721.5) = 0.08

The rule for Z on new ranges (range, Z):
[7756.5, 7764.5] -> 2.758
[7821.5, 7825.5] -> 2.824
